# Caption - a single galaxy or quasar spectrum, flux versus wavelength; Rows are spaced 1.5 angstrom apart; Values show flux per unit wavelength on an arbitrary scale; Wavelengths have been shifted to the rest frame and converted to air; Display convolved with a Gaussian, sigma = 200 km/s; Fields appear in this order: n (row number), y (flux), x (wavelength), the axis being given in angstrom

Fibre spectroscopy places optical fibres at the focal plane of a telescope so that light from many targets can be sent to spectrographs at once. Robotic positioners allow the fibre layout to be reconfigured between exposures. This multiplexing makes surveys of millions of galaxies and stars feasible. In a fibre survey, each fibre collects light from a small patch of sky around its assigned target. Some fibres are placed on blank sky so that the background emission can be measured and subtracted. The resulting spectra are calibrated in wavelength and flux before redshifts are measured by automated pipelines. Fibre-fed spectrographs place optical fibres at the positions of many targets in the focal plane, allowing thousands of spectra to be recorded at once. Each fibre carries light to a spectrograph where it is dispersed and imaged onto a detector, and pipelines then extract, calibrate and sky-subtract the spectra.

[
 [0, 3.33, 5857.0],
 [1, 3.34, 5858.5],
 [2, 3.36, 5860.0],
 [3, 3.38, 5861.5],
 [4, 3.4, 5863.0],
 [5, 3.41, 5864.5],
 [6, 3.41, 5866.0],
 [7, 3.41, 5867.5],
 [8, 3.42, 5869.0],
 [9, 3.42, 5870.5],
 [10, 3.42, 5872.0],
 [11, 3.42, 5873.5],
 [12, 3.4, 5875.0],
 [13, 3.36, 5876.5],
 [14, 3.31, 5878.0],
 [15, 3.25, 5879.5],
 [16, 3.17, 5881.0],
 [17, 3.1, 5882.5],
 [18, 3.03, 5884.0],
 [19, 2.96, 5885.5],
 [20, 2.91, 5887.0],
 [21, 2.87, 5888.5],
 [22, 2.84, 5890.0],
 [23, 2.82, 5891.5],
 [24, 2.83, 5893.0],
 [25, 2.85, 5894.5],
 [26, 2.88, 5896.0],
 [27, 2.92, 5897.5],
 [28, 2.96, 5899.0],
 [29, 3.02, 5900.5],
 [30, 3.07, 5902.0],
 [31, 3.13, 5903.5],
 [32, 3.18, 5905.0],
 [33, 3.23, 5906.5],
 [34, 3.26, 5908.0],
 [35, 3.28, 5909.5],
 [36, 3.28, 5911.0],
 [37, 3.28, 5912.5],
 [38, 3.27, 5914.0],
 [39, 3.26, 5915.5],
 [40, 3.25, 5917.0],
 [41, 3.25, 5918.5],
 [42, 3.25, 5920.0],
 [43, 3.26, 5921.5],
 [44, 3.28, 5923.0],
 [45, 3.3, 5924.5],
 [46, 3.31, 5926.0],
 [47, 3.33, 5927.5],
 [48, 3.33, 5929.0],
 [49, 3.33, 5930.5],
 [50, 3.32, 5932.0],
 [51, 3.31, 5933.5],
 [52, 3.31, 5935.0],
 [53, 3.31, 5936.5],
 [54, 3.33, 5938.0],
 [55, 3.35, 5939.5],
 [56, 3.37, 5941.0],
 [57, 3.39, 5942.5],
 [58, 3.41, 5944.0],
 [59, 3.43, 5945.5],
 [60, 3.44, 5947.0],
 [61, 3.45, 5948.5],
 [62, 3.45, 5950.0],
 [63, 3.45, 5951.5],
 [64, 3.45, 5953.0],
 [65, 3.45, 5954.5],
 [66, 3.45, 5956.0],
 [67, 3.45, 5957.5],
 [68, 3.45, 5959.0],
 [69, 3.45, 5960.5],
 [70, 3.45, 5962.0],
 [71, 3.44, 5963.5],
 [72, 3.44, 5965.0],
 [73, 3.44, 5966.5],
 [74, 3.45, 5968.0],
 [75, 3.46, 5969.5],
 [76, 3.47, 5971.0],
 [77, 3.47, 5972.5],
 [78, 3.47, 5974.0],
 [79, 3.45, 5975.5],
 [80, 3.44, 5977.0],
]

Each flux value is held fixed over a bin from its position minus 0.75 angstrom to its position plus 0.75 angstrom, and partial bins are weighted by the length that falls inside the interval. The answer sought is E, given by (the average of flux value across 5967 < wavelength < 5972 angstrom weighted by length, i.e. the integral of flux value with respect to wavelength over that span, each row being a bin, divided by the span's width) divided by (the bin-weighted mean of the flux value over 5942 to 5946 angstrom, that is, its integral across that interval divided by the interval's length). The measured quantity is 1.01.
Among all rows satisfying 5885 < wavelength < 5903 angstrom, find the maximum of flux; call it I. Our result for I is 3.07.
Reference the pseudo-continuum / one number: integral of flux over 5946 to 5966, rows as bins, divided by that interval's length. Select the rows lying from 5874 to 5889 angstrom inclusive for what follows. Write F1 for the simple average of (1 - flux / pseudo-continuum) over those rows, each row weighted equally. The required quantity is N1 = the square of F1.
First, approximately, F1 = 0.09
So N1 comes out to 0.0082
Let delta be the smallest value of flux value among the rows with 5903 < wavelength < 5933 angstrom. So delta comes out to 3.13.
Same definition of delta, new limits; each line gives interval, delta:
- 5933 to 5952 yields 3.31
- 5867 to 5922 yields 2.82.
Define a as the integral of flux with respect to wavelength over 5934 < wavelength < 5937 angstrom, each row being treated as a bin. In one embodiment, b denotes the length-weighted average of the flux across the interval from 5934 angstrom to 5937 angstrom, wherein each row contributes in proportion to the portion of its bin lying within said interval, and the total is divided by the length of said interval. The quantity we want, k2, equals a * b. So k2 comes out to 32.9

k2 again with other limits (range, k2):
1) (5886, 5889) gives 25.2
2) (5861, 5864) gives 34.5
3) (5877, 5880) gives 32.5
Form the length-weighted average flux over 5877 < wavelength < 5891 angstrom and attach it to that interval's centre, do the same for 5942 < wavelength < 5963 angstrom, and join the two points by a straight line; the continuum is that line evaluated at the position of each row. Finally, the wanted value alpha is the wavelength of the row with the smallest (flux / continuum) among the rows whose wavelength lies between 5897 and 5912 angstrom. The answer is 5897.5 angstrom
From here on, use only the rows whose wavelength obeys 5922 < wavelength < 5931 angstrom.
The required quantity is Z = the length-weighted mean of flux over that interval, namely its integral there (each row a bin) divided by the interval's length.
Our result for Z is 3.31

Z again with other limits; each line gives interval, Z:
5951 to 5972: 3.45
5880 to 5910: 3.02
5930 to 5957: 3.39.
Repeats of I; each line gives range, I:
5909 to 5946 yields 3.43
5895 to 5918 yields 3.28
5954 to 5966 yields 3.45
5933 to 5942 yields 3.37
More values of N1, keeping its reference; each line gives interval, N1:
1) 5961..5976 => 0.0000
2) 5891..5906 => 0.0195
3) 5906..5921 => 0.0029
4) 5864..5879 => 0.0002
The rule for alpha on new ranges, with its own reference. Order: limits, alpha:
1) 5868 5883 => 5882.5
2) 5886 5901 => 5891.5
